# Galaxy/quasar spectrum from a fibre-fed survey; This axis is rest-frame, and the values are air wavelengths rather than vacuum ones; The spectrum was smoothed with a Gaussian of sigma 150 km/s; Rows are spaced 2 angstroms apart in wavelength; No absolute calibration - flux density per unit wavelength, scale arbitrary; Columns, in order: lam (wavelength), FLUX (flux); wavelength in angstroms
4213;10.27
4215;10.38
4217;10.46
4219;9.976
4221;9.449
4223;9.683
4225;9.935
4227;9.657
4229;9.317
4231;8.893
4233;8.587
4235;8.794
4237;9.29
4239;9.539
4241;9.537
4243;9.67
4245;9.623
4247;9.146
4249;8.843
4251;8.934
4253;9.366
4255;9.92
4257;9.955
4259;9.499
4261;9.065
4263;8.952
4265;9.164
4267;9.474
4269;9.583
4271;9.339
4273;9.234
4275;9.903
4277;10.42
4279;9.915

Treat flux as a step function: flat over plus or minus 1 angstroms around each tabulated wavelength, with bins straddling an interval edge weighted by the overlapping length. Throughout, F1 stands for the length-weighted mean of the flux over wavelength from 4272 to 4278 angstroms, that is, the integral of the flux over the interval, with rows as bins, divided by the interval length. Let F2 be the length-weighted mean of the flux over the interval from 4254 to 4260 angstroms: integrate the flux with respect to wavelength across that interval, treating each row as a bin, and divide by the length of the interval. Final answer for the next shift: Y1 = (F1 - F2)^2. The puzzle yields 0.00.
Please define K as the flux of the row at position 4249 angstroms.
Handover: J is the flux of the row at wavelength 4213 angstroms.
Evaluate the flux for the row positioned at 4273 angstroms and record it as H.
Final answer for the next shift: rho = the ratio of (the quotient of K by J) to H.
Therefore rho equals 0.093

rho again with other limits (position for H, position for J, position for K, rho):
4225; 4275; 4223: 0.098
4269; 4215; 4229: 0.094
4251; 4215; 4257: 0.107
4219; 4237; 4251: 0.096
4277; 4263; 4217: 0.112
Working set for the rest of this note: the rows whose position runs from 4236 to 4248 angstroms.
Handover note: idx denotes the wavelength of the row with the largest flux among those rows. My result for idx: 4243 angstroms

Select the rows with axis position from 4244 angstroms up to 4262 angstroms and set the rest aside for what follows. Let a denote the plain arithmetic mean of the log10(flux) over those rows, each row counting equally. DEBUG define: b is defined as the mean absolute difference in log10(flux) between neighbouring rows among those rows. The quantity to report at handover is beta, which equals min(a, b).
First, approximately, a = 0.971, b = 0.0161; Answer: 0.016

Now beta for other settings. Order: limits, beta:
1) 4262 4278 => 0.014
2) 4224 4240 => 0.016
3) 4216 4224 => 0.018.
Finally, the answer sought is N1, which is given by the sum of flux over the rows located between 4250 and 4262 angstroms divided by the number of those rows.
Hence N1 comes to 9.46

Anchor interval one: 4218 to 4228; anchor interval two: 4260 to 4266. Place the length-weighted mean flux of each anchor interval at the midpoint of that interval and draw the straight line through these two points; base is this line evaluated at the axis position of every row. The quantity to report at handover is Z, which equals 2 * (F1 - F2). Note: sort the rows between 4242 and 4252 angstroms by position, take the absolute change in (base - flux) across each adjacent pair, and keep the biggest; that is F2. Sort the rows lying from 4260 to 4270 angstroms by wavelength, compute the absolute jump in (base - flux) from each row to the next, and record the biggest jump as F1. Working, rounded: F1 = 0.344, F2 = 0.44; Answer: -0.2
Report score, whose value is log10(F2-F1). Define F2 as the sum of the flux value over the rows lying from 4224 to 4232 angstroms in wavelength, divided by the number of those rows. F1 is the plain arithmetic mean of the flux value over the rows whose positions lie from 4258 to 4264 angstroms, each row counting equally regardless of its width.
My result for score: -0.56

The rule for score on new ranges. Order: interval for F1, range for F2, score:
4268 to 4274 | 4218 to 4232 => -0.76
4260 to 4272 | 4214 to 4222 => -0.10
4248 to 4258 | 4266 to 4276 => -0.99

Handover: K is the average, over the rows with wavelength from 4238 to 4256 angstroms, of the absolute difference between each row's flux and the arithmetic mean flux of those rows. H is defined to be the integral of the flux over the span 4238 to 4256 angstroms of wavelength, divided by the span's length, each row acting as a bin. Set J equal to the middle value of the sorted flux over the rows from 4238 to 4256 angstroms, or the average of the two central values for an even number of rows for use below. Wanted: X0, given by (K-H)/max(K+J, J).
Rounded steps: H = 9.40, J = 9.54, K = 0.29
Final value -0.927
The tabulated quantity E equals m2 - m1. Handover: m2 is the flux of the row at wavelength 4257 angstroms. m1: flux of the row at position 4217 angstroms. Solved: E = -0.5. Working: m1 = 10.46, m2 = 9.955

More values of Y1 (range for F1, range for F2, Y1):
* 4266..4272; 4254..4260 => 0.11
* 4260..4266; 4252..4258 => 0.47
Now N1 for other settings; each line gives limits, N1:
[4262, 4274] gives 9.29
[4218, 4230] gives 9.67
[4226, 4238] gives 9.09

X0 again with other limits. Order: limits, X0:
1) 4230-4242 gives -0.928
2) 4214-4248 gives -0.923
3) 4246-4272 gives -0.939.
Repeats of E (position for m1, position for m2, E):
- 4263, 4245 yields 0.7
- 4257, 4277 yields 0.5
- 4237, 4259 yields 0.2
